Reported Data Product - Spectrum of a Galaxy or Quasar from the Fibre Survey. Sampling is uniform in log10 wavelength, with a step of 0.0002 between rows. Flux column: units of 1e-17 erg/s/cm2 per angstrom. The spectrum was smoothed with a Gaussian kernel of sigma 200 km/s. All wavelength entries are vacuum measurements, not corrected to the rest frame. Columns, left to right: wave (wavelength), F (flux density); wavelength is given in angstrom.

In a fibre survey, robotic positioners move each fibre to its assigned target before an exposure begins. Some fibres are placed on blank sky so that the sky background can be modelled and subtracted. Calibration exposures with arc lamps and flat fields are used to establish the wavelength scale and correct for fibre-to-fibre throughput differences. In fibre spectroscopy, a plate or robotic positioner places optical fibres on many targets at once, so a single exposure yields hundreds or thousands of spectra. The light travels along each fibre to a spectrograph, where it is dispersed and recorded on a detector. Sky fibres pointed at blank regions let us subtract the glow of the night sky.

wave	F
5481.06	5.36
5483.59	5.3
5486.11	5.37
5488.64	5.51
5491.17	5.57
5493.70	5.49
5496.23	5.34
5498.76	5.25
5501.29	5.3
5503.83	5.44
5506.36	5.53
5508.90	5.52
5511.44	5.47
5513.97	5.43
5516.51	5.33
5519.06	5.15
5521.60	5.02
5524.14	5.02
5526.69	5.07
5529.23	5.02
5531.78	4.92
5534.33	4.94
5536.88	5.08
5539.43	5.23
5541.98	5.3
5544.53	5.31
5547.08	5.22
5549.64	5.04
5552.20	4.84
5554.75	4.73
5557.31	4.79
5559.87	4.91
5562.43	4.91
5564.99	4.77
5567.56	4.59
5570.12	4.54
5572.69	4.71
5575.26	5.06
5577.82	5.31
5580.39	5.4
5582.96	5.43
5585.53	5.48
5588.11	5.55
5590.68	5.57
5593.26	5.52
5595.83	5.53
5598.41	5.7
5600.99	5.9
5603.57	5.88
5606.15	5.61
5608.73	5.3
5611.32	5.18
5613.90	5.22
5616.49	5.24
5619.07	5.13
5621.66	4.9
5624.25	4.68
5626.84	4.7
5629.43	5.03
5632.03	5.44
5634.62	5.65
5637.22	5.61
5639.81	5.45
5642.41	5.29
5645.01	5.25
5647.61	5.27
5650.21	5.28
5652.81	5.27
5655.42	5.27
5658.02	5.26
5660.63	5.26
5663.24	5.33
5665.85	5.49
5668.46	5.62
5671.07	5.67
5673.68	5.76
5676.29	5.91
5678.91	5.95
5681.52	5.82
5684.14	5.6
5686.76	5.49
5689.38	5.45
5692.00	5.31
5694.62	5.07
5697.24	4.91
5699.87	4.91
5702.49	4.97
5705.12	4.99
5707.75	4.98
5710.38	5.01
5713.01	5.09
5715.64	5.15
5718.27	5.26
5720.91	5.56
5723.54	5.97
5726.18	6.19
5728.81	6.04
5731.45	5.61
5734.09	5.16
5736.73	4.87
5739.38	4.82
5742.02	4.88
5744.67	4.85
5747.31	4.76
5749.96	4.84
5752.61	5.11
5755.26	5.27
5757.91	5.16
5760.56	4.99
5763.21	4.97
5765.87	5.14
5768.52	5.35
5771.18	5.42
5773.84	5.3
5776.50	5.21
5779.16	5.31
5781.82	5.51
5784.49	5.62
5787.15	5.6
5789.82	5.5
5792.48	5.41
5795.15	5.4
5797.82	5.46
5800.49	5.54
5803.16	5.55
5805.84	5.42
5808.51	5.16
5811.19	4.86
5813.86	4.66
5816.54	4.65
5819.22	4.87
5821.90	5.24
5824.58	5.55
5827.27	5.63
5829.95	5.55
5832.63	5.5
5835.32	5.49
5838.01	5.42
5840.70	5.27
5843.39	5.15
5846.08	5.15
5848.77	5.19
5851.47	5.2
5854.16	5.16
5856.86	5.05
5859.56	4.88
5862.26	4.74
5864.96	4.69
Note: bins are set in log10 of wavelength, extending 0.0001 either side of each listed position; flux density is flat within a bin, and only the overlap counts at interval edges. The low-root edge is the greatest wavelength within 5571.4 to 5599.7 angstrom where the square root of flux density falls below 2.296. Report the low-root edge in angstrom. 5575.26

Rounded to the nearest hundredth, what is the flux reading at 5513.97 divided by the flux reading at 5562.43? 1.11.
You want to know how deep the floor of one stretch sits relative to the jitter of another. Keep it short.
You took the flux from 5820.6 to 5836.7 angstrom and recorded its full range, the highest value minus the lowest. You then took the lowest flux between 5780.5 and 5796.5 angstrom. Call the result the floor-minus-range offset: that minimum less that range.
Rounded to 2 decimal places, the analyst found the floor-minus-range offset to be 5.01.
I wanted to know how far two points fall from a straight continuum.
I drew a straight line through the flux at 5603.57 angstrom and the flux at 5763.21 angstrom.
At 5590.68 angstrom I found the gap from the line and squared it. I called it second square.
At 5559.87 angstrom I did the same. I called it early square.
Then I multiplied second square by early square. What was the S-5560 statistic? 0.22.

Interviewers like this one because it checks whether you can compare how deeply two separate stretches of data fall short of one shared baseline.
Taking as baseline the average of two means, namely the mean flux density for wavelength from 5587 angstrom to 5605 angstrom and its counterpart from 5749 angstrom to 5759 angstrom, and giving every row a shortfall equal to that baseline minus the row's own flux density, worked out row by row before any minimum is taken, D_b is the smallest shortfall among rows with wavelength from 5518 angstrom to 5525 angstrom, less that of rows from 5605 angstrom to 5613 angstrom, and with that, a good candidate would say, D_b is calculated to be 0.46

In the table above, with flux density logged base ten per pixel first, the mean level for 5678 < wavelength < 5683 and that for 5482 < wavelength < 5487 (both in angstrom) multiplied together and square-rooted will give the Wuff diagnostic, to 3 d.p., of 0.748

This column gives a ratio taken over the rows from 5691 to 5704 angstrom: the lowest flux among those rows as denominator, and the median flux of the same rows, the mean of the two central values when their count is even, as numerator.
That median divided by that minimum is 1.01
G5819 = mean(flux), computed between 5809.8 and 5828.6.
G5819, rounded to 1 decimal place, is 5.1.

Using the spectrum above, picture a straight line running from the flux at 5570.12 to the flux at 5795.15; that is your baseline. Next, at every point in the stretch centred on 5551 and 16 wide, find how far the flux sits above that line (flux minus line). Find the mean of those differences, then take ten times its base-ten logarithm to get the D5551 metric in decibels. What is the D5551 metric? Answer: -3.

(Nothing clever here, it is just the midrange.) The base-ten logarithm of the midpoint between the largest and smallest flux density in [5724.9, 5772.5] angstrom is 0.738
